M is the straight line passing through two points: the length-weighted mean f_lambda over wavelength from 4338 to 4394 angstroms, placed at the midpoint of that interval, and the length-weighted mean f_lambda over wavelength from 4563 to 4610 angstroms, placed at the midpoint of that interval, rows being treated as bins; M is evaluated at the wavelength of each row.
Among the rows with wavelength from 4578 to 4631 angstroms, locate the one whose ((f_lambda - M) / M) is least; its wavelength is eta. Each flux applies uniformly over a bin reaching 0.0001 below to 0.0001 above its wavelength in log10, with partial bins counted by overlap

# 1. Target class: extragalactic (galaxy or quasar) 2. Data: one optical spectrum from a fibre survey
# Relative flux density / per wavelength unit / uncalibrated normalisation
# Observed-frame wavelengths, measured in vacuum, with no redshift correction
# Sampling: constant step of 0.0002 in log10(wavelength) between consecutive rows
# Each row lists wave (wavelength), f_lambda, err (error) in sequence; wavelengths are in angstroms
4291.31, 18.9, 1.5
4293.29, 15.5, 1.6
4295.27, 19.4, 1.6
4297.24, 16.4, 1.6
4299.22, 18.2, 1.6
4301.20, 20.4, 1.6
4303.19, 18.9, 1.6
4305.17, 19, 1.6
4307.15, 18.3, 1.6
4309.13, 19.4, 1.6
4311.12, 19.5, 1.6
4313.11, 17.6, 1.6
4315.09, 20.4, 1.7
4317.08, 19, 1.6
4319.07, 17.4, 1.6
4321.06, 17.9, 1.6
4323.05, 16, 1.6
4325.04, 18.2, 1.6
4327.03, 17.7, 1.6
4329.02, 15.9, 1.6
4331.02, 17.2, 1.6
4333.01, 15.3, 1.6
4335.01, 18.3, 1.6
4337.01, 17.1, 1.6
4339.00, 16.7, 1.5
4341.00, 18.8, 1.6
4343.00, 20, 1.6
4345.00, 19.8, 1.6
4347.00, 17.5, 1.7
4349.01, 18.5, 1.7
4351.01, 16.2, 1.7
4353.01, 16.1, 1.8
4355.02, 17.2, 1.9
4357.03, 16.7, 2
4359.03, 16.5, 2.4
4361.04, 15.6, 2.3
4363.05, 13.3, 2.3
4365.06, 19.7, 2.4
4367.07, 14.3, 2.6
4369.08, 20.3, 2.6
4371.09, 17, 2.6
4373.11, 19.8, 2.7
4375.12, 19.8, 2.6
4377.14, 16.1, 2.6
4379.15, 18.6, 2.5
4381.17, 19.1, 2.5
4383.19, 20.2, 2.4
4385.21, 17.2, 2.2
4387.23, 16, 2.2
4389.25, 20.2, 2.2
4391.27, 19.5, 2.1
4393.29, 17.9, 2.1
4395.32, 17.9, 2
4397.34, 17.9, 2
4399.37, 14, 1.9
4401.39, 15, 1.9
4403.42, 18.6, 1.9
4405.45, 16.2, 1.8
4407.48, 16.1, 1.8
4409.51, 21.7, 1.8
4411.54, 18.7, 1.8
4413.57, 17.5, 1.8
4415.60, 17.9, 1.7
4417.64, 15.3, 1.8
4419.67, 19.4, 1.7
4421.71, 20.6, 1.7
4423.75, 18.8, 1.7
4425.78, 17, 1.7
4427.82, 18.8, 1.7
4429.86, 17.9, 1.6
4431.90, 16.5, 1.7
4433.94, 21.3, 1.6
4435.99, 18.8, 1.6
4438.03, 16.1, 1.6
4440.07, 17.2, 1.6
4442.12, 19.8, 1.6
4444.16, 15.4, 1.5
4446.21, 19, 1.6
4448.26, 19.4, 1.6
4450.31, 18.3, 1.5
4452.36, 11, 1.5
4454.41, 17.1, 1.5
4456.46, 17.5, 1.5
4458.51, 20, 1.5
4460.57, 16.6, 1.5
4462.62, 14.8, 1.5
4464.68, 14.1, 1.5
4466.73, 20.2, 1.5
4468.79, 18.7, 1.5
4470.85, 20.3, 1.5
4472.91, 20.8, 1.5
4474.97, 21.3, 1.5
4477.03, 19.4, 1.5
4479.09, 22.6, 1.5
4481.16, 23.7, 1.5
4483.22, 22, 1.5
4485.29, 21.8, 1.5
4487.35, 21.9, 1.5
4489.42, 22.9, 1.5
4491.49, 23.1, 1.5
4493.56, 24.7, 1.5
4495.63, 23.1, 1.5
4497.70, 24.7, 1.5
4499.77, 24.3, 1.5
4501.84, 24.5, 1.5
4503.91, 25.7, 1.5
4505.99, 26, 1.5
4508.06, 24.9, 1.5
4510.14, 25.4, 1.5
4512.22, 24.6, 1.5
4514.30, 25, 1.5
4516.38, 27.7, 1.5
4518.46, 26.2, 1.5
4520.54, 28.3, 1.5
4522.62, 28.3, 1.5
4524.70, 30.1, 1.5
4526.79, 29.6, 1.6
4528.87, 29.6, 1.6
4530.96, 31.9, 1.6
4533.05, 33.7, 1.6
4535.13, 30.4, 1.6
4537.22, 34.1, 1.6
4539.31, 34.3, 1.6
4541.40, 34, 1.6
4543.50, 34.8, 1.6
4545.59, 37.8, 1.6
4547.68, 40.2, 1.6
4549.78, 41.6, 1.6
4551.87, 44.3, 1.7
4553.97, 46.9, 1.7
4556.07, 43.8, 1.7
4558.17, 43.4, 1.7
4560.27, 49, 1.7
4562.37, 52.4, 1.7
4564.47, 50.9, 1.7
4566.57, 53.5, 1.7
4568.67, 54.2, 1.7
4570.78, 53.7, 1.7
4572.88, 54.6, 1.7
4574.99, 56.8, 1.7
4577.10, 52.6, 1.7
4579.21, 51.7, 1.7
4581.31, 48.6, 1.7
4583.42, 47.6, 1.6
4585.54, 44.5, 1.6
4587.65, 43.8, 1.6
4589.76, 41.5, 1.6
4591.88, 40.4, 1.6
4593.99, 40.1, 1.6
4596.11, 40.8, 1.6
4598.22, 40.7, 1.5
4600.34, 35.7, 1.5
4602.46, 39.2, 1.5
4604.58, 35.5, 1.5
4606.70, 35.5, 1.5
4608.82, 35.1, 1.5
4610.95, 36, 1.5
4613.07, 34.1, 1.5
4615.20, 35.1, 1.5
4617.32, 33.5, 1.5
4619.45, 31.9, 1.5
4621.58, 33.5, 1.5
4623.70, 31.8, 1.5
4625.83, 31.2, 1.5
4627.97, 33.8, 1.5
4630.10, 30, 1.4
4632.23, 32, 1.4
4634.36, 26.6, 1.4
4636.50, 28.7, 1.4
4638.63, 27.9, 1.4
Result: 4630.10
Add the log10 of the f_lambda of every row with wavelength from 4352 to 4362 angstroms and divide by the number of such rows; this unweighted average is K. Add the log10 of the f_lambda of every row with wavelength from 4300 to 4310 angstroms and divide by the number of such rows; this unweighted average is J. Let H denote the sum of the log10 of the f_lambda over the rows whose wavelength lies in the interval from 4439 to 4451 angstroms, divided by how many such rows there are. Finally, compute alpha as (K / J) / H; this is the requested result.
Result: 0.75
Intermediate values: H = 1.26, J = 1.28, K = 1.22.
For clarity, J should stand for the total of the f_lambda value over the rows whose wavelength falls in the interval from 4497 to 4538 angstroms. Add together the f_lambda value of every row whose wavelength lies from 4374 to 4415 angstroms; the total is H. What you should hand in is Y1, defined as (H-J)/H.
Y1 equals -0.55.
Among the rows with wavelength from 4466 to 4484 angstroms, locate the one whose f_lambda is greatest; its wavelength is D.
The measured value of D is 4481.16 angstroms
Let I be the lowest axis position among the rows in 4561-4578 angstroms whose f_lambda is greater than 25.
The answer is 4562.37 angstroms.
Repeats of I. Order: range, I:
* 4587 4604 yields 4587.65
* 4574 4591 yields 4574.99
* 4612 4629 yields 4613.07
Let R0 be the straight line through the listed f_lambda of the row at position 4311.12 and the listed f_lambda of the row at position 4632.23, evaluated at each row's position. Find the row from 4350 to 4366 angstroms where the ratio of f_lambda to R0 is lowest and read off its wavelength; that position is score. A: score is 4363.05 angstroms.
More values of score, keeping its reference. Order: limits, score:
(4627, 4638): 4634.36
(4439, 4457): 4452.36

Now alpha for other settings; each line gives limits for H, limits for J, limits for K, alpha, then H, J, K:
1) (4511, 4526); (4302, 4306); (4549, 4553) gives 0.89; 1.43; 1.28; 1.63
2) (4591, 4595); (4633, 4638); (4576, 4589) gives 0.73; 1.60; 1.44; 1.68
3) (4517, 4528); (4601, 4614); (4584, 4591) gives 0.72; 1.45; 1.55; 1.64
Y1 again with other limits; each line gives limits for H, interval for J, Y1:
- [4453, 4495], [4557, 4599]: -1.38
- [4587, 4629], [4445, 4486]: 0.48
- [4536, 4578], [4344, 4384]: 0.61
